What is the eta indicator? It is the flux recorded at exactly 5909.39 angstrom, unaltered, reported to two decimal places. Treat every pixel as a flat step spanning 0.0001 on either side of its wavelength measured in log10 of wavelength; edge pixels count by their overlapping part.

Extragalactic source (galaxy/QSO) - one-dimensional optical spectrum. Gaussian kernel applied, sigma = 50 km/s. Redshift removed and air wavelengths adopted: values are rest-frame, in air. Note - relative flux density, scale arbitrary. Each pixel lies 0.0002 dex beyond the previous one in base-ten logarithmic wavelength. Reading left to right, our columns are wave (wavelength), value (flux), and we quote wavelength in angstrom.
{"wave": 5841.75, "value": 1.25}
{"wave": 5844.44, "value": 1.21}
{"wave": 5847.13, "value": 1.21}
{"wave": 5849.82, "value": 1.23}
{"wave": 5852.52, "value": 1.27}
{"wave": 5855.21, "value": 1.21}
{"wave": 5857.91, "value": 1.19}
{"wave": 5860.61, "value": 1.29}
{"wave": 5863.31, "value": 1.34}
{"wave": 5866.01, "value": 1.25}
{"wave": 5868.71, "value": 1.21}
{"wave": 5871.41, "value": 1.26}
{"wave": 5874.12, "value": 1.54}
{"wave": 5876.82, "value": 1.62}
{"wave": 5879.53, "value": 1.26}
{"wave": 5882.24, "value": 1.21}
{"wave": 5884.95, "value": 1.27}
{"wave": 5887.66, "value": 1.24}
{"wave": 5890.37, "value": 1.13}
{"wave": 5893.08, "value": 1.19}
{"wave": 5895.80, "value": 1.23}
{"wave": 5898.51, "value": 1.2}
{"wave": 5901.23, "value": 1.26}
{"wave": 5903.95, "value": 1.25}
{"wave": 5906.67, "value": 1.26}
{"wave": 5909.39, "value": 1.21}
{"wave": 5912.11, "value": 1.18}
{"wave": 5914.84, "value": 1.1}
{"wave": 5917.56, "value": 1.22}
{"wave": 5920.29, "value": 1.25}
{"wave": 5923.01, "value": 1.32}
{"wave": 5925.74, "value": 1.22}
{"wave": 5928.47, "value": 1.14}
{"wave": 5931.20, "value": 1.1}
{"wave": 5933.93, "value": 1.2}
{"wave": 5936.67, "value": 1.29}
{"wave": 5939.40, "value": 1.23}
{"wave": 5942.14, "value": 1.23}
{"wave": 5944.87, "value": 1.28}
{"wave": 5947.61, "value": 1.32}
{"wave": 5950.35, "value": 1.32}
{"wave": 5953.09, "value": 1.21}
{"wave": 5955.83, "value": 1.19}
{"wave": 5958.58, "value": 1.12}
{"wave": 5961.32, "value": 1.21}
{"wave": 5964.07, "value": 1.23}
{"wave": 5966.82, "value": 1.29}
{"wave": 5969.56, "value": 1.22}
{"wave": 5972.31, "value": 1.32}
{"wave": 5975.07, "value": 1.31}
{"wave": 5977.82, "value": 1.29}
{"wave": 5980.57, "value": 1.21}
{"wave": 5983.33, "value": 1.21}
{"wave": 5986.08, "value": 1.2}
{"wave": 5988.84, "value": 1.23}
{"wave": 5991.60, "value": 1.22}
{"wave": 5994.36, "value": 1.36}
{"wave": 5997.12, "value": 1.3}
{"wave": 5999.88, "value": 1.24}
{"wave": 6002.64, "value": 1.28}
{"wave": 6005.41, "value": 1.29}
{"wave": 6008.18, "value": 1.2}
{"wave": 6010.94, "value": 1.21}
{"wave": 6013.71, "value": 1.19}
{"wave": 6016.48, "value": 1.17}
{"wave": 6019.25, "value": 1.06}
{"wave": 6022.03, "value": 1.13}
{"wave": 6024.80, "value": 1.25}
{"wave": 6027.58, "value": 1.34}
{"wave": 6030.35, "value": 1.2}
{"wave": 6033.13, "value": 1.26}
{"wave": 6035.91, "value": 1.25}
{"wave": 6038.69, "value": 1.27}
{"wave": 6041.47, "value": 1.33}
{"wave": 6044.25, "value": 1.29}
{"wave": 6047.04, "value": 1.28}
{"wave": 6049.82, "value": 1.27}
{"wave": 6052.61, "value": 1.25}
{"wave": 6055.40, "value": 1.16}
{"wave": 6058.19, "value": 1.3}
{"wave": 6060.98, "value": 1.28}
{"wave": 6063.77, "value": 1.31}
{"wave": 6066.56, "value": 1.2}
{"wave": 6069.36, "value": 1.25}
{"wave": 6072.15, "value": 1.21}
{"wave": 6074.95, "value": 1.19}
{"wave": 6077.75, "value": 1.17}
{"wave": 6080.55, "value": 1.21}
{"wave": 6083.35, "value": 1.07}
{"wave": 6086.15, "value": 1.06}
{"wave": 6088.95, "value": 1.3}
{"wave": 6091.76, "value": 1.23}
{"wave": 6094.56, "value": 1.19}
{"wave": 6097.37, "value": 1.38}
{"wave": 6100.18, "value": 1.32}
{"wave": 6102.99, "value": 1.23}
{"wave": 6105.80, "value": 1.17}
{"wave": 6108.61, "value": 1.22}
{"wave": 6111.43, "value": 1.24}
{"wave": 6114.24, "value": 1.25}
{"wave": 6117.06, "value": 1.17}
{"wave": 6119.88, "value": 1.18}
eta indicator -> 1.21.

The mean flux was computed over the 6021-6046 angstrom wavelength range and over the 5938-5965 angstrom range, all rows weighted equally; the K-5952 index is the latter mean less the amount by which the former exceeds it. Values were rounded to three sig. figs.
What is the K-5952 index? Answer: 1.21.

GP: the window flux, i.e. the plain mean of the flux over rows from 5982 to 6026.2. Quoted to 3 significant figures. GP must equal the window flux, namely 1.22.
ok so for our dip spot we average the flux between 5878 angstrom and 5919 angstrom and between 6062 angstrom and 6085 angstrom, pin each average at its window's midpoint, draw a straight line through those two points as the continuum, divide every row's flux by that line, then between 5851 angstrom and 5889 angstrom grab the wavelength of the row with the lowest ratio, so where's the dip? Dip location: 5857.91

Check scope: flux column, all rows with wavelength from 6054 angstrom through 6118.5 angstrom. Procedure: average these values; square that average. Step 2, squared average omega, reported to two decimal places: 1.49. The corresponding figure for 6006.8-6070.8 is 1.53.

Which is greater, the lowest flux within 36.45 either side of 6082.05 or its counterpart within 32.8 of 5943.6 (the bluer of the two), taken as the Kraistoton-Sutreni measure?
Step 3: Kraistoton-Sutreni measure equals 1.10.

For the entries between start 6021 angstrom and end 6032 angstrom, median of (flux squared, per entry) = 1.501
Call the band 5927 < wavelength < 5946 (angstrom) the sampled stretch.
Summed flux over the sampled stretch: 8.47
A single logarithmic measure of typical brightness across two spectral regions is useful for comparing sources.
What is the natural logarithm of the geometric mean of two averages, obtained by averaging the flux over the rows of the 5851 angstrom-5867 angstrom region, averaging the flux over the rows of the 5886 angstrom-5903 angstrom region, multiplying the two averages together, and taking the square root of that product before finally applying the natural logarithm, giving 0.21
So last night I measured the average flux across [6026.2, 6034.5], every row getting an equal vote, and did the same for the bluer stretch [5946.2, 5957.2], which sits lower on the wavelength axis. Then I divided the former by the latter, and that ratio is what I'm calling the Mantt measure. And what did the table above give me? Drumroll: 1.01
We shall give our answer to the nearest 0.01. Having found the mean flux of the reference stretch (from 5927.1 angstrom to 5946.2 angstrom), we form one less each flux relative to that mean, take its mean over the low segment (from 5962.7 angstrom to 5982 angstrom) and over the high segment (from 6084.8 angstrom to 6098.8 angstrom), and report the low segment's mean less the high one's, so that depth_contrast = -0.03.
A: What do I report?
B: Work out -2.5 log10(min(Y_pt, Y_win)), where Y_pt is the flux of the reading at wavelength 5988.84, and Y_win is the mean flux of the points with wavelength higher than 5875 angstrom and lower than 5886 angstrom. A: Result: -0.22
